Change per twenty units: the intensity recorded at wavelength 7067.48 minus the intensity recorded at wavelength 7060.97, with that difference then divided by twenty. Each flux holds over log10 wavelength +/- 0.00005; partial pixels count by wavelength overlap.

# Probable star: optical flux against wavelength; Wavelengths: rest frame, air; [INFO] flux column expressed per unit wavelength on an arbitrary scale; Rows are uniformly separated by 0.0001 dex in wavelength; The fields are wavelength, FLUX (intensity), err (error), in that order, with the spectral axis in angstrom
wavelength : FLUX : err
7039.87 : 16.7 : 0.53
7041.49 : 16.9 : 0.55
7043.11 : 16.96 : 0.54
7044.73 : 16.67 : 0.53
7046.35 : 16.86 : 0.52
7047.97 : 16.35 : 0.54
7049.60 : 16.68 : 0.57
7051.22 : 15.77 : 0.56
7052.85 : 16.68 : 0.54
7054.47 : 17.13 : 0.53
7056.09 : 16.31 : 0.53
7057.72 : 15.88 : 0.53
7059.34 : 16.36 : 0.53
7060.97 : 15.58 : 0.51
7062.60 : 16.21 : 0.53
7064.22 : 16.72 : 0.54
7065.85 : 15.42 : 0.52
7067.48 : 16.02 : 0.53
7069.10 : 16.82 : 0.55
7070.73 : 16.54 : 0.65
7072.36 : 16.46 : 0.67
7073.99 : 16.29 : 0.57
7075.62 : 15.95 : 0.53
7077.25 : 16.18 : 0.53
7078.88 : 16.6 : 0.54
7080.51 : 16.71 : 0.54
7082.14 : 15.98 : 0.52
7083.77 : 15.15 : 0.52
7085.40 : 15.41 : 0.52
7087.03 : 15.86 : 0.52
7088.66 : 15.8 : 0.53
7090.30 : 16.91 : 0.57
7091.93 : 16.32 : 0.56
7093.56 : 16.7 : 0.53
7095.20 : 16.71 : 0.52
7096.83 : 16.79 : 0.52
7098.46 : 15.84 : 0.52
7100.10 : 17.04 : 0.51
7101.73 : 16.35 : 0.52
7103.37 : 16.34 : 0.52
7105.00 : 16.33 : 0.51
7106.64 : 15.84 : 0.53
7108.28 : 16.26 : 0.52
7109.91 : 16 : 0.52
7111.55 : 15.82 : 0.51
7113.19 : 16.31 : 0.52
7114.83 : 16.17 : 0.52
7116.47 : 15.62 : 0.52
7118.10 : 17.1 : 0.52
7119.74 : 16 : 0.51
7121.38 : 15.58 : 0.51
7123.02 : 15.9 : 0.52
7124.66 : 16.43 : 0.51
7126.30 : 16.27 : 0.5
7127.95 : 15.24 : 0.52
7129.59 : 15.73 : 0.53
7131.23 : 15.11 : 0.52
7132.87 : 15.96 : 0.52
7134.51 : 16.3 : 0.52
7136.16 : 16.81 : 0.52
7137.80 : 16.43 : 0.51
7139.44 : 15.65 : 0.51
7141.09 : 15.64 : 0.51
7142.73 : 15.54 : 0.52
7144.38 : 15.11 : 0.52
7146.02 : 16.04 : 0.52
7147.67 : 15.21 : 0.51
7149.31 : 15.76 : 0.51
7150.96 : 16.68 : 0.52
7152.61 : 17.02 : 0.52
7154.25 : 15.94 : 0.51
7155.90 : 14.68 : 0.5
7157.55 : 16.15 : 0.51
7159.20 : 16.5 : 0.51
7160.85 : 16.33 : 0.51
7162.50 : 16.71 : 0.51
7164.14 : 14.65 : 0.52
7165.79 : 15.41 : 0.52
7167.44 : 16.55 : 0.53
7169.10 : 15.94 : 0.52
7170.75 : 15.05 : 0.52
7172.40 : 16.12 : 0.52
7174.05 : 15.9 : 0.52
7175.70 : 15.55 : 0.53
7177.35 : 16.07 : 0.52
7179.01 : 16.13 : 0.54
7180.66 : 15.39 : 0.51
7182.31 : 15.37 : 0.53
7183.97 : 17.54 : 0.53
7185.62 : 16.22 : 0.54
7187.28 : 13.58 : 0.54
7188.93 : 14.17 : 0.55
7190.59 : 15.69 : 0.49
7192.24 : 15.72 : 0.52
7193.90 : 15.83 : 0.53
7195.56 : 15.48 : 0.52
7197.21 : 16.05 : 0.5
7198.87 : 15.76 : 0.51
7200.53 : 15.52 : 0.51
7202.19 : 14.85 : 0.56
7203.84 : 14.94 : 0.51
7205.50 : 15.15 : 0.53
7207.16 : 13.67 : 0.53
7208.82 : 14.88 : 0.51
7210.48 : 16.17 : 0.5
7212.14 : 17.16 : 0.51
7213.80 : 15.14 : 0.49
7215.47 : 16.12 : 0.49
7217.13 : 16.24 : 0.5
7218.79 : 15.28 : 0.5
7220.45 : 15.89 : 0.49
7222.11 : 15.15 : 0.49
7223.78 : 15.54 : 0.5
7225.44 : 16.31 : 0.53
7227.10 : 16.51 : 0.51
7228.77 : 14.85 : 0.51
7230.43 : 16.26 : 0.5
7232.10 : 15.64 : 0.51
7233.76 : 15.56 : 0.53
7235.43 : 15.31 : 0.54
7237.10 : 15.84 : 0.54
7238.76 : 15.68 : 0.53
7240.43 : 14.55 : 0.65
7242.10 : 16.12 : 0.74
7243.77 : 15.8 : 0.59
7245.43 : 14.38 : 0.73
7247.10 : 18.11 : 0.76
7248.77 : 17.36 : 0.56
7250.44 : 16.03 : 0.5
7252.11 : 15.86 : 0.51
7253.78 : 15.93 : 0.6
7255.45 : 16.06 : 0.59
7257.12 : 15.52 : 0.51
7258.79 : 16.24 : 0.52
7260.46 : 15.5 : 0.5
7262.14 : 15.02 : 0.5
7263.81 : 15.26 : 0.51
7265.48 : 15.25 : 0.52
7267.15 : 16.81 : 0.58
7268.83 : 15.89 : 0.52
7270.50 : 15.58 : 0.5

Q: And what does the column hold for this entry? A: 0.02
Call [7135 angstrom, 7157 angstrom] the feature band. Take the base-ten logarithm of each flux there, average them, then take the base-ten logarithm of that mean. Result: 0.0794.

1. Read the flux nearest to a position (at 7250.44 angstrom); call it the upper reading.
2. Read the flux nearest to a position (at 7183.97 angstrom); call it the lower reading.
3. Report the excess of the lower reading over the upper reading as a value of 1.5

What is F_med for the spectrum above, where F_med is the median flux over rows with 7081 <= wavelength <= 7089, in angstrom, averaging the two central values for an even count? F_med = 15.8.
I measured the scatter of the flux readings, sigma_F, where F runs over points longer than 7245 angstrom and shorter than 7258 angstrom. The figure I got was 1.1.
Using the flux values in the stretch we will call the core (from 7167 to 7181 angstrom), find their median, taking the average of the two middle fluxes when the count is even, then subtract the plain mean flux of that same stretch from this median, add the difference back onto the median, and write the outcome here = 16.0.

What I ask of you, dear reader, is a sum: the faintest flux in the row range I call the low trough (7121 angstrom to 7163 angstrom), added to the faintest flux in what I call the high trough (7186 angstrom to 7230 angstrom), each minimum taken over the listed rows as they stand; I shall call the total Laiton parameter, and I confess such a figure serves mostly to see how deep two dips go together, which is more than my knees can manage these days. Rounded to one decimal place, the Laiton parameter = 28.3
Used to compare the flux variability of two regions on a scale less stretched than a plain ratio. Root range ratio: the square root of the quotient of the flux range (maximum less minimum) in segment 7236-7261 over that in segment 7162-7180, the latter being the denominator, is 1.3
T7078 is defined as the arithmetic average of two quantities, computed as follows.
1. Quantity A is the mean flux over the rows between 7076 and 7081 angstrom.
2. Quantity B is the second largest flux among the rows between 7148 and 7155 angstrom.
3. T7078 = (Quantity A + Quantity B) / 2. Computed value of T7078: 16.6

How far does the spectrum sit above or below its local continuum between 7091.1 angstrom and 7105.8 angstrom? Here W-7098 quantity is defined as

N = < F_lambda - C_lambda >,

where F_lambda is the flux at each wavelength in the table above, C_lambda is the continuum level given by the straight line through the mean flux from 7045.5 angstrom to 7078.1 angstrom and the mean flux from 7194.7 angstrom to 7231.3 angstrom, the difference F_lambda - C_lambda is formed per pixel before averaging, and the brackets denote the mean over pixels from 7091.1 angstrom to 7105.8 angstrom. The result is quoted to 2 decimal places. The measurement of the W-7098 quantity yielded 0.36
